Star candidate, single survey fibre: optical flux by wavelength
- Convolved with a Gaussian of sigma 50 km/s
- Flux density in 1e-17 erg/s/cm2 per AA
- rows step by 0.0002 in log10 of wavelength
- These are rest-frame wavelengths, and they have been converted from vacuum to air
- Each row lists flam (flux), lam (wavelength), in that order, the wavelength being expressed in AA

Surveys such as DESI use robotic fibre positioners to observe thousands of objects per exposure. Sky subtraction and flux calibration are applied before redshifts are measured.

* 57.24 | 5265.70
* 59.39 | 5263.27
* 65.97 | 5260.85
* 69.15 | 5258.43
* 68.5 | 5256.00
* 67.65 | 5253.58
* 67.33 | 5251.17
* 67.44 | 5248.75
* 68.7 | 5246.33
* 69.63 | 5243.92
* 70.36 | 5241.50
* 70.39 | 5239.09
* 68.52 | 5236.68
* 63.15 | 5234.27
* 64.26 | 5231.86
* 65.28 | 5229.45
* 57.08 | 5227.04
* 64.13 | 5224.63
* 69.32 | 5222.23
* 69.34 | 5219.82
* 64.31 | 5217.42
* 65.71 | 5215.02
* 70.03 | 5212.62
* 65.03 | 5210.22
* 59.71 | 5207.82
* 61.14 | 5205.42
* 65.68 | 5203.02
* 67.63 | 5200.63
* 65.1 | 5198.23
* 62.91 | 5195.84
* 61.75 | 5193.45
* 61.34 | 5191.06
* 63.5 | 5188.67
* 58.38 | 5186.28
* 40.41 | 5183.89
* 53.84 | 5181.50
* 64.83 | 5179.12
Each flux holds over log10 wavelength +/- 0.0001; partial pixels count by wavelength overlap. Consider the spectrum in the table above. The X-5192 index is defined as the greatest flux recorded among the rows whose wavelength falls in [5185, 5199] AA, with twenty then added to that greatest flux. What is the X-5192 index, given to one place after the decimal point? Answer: 85.1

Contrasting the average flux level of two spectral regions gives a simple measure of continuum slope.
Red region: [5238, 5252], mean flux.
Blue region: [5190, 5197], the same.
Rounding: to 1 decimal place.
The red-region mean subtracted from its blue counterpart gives -7.0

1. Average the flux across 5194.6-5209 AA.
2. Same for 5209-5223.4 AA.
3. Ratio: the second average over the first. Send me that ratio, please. 1.056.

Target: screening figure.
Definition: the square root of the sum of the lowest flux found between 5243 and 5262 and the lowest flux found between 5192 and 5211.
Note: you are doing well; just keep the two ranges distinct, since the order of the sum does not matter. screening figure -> 11.2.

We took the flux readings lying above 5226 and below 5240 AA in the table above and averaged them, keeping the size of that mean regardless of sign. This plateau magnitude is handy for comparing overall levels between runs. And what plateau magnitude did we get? 64.8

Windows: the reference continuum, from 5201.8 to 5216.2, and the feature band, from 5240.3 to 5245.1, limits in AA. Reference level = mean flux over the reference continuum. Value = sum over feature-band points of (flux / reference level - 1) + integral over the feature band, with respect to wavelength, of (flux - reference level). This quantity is 26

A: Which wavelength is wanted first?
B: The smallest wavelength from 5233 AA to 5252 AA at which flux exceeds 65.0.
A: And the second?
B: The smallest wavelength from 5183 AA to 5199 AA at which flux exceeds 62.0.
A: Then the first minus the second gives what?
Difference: 48.0 AA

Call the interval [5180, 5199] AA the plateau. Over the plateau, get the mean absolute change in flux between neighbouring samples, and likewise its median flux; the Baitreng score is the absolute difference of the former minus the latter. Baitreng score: 55.5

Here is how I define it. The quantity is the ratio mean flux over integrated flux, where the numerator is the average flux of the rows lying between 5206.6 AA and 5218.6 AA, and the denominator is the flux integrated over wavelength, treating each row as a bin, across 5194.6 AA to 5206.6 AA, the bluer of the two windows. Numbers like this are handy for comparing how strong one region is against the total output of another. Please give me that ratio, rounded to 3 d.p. 0.084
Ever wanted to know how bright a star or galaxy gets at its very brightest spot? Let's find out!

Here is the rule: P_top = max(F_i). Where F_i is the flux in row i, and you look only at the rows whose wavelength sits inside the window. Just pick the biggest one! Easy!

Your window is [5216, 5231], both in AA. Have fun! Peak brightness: 69.34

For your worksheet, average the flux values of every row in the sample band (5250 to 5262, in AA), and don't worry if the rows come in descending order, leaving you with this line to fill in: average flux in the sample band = 68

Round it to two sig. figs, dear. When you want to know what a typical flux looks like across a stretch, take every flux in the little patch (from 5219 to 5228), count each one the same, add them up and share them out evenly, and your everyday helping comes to 65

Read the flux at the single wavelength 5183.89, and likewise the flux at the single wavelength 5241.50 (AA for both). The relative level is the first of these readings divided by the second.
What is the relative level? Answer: 0.57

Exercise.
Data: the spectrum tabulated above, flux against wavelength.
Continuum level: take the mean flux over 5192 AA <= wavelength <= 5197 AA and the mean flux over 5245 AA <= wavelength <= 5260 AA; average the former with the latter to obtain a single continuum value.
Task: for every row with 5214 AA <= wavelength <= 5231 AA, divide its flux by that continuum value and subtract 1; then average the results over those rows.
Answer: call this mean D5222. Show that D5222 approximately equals 0.00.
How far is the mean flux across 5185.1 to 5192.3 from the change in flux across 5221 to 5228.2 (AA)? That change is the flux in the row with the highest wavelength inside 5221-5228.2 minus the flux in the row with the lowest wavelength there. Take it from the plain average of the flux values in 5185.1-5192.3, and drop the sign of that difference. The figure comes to 73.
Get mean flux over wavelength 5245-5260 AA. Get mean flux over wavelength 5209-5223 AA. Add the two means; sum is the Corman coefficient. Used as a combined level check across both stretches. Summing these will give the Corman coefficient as 135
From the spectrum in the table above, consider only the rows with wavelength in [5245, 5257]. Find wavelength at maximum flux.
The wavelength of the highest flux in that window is 5246.33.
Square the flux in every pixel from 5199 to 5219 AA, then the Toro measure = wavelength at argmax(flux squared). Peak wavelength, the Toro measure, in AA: 5212.62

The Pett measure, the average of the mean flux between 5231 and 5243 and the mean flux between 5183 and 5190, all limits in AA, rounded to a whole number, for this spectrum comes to 61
